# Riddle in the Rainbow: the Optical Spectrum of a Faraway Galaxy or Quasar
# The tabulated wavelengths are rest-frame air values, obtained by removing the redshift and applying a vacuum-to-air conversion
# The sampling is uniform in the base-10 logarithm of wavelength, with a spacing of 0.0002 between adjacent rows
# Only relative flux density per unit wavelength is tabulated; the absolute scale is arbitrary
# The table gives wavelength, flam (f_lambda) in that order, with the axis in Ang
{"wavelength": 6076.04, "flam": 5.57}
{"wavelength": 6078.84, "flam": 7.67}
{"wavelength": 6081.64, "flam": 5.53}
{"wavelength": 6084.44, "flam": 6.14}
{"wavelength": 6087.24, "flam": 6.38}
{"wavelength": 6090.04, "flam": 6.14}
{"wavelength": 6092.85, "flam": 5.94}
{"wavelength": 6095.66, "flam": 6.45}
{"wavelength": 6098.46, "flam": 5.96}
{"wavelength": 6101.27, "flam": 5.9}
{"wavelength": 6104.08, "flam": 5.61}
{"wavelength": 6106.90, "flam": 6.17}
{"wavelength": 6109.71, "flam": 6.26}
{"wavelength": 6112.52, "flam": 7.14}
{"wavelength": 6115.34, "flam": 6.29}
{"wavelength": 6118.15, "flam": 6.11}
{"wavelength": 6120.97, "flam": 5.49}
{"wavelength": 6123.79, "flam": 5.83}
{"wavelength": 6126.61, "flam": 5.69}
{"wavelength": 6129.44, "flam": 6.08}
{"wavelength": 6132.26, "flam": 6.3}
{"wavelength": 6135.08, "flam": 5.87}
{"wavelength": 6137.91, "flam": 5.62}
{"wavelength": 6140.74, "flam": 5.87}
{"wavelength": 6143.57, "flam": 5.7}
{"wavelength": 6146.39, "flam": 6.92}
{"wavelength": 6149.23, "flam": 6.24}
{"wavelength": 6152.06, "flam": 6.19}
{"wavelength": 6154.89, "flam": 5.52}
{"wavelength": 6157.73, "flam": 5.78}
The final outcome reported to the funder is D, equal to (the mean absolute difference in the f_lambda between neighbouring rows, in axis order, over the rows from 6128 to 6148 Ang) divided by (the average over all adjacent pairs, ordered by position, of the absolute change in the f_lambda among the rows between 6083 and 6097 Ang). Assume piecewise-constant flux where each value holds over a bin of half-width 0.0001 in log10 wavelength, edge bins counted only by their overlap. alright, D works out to 1.4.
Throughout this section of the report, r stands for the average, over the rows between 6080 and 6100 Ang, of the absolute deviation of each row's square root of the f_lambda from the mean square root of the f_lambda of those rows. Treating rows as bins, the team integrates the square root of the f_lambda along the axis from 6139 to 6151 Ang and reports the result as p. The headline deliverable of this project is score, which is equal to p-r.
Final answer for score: 30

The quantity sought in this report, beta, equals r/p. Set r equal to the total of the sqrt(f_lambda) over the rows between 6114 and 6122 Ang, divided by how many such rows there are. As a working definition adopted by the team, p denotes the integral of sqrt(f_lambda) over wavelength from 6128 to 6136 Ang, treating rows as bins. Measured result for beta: 0.124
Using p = 19.7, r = 2.44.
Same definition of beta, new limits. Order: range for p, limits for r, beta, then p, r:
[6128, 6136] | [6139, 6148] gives 0.126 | 19.7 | 2.48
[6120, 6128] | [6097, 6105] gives 0.127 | 19.1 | 2.41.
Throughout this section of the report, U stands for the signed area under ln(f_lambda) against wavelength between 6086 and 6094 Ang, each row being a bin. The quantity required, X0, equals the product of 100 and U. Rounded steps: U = 15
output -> 1453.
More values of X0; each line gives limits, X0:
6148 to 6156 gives 1433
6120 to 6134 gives 2481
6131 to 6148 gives 3054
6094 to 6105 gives 1969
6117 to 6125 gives 1405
